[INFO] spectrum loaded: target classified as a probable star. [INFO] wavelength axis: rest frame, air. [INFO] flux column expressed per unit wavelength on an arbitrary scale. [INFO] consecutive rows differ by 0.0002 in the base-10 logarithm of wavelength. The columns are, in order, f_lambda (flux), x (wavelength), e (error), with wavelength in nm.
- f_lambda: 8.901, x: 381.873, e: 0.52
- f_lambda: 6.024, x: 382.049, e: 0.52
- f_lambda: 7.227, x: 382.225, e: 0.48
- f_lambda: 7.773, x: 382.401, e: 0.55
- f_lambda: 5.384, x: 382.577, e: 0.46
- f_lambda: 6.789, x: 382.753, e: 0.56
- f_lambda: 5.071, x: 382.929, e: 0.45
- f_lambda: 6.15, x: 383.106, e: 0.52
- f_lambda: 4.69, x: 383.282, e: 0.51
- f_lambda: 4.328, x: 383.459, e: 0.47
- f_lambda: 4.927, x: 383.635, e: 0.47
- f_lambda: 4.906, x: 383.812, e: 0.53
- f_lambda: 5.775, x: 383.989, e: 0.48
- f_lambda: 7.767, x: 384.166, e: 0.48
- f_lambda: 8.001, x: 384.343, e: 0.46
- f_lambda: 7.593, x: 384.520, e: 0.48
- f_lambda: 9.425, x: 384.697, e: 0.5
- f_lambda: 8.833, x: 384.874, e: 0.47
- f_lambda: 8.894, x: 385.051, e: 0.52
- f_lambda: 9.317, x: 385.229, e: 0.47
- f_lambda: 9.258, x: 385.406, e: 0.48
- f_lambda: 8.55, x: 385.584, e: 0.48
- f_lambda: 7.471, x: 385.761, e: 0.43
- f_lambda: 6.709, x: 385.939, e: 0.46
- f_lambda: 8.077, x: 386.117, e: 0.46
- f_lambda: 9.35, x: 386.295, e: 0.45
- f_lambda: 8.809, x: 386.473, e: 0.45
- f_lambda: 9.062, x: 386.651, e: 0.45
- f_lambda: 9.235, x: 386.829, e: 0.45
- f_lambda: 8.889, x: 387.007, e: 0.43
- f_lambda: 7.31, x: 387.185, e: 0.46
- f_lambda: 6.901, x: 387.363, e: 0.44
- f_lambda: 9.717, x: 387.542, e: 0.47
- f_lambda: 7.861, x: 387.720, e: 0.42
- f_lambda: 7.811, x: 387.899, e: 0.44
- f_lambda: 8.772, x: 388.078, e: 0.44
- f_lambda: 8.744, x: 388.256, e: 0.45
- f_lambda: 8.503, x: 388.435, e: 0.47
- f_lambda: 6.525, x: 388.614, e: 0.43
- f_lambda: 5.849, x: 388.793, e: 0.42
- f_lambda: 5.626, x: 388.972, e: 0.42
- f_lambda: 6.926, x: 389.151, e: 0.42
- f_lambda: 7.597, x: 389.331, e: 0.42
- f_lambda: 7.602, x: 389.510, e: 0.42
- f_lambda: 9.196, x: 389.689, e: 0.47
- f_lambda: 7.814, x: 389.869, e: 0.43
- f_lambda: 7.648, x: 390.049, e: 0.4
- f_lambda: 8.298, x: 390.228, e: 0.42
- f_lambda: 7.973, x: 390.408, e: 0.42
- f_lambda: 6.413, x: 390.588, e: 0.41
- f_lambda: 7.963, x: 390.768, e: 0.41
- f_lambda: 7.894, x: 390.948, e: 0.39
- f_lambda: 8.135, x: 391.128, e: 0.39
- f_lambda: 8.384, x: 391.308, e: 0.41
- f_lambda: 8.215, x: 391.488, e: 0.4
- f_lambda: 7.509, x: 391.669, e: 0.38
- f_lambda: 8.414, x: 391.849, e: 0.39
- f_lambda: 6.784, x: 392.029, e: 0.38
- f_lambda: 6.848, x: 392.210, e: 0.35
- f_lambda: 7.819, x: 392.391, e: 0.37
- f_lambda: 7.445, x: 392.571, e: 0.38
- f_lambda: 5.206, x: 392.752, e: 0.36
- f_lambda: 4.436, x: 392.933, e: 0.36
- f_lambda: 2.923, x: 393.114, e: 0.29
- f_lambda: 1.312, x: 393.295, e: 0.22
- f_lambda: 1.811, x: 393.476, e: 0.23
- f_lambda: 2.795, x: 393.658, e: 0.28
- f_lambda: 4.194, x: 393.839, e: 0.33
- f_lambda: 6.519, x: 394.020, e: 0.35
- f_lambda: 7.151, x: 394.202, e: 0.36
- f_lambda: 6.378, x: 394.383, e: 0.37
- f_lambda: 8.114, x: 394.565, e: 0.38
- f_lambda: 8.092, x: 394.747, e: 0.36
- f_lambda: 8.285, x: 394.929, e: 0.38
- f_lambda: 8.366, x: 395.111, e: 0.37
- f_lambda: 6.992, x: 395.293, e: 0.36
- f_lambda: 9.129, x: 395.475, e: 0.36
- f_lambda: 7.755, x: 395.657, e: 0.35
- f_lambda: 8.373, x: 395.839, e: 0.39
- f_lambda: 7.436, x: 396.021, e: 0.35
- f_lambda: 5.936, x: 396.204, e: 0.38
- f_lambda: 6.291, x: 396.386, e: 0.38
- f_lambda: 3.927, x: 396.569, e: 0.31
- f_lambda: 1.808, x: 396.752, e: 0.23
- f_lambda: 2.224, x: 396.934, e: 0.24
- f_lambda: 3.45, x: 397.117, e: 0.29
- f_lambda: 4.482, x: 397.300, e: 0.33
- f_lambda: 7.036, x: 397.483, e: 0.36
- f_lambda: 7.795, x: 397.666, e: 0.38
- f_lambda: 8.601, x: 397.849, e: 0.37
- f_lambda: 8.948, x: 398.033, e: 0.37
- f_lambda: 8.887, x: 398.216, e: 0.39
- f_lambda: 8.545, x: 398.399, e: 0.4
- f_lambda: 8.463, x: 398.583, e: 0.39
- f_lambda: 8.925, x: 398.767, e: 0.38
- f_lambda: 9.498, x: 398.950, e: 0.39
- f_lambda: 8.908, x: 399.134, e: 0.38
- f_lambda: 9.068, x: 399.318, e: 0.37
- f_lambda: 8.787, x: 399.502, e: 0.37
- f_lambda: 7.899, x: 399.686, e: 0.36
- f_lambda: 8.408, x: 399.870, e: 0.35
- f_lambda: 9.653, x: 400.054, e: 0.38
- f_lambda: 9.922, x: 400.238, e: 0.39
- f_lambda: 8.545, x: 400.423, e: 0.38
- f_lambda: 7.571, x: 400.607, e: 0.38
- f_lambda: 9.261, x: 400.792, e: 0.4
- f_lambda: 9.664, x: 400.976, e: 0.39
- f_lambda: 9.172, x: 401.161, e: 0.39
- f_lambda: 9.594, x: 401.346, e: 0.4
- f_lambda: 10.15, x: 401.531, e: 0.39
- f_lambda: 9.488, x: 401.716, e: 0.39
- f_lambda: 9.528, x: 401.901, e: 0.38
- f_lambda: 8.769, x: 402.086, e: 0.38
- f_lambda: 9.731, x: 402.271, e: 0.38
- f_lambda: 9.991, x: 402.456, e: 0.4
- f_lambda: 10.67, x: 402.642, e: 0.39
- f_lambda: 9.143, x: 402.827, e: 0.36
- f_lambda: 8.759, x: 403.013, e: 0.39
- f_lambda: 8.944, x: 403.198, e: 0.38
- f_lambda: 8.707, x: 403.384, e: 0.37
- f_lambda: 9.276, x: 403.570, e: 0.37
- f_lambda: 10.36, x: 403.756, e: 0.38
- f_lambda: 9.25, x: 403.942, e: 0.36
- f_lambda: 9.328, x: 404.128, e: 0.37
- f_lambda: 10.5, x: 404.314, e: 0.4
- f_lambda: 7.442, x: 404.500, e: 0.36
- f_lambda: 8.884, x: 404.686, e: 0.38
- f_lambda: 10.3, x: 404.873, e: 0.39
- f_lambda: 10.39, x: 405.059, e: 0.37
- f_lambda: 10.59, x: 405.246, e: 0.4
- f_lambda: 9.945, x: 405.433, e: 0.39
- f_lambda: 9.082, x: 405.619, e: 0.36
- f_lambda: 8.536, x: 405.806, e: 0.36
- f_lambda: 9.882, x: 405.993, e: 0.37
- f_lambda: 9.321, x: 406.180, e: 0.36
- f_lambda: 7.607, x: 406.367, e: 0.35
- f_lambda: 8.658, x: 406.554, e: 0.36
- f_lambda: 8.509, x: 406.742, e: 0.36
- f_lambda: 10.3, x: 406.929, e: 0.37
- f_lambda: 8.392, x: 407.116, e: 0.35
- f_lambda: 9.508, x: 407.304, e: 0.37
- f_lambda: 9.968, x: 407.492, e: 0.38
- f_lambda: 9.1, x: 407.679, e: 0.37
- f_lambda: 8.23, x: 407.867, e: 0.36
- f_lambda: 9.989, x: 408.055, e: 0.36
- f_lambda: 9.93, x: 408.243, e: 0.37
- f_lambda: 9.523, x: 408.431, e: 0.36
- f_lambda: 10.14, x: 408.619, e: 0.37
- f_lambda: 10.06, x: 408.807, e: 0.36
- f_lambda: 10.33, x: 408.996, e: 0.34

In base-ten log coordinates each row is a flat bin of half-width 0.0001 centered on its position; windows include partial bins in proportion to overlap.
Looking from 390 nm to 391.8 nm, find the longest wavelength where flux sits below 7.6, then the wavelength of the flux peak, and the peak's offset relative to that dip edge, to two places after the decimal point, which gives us -0.36 nm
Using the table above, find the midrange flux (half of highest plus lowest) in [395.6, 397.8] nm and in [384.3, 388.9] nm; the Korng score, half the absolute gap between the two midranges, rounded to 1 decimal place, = 1.3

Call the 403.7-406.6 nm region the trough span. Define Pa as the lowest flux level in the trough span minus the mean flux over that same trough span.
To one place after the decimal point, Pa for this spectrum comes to -1.9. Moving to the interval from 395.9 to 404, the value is -6.4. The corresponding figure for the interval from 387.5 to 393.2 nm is -4.5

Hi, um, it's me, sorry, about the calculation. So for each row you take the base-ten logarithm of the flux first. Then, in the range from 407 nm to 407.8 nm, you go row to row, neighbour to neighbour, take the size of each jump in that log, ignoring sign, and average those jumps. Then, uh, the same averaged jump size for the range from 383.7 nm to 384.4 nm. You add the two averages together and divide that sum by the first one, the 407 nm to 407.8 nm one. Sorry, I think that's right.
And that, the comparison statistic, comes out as 2.9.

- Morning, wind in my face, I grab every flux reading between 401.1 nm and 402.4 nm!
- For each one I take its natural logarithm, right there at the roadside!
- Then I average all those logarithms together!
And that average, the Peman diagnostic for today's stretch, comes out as 2.25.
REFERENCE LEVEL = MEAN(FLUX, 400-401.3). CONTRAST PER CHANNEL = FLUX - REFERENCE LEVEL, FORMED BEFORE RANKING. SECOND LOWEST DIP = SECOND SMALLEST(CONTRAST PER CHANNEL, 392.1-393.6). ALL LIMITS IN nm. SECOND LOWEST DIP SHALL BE -7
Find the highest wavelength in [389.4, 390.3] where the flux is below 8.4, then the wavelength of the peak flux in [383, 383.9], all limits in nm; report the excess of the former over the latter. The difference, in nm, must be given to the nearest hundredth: 7.12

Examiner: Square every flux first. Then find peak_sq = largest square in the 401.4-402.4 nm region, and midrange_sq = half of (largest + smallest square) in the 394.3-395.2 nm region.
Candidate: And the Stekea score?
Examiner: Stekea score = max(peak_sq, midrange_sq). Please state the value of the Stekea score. 103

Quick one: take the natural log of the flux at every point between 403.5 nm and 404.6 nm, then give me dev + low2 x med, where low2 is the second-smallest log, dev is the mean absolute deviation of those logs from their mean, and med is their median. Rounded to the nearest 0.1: 5.0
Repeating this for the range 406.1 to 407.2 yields 4.6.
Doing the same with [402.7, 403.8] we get 4.8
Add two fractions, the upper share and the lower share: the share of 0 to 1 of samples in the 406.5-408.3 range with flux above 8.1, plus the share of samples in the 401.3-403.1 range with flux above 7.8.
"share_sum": 2.00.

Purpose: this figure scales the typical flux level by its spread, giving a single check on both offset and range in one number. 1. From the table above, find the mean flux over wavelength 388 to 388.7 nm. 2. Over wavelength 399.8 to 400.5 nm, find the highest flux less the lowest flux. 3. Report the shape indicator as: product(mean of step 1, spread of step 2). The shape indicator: 12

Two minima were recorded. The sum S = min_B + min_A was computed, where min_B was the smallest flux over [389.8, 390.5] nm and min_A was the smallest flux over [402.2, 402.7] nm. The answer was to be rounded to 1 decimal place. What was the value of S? 17.4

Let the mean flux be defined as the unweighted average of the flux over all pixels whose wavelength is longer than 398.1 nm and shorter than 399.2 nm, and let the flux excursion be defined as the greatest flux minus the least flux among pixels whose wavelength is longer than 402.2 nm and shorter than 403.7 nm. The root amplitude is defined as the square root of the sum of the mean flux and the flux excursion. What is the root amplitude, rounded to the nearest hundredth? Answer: 3.29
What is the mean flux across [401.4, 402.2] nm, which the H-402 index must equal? 9.5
